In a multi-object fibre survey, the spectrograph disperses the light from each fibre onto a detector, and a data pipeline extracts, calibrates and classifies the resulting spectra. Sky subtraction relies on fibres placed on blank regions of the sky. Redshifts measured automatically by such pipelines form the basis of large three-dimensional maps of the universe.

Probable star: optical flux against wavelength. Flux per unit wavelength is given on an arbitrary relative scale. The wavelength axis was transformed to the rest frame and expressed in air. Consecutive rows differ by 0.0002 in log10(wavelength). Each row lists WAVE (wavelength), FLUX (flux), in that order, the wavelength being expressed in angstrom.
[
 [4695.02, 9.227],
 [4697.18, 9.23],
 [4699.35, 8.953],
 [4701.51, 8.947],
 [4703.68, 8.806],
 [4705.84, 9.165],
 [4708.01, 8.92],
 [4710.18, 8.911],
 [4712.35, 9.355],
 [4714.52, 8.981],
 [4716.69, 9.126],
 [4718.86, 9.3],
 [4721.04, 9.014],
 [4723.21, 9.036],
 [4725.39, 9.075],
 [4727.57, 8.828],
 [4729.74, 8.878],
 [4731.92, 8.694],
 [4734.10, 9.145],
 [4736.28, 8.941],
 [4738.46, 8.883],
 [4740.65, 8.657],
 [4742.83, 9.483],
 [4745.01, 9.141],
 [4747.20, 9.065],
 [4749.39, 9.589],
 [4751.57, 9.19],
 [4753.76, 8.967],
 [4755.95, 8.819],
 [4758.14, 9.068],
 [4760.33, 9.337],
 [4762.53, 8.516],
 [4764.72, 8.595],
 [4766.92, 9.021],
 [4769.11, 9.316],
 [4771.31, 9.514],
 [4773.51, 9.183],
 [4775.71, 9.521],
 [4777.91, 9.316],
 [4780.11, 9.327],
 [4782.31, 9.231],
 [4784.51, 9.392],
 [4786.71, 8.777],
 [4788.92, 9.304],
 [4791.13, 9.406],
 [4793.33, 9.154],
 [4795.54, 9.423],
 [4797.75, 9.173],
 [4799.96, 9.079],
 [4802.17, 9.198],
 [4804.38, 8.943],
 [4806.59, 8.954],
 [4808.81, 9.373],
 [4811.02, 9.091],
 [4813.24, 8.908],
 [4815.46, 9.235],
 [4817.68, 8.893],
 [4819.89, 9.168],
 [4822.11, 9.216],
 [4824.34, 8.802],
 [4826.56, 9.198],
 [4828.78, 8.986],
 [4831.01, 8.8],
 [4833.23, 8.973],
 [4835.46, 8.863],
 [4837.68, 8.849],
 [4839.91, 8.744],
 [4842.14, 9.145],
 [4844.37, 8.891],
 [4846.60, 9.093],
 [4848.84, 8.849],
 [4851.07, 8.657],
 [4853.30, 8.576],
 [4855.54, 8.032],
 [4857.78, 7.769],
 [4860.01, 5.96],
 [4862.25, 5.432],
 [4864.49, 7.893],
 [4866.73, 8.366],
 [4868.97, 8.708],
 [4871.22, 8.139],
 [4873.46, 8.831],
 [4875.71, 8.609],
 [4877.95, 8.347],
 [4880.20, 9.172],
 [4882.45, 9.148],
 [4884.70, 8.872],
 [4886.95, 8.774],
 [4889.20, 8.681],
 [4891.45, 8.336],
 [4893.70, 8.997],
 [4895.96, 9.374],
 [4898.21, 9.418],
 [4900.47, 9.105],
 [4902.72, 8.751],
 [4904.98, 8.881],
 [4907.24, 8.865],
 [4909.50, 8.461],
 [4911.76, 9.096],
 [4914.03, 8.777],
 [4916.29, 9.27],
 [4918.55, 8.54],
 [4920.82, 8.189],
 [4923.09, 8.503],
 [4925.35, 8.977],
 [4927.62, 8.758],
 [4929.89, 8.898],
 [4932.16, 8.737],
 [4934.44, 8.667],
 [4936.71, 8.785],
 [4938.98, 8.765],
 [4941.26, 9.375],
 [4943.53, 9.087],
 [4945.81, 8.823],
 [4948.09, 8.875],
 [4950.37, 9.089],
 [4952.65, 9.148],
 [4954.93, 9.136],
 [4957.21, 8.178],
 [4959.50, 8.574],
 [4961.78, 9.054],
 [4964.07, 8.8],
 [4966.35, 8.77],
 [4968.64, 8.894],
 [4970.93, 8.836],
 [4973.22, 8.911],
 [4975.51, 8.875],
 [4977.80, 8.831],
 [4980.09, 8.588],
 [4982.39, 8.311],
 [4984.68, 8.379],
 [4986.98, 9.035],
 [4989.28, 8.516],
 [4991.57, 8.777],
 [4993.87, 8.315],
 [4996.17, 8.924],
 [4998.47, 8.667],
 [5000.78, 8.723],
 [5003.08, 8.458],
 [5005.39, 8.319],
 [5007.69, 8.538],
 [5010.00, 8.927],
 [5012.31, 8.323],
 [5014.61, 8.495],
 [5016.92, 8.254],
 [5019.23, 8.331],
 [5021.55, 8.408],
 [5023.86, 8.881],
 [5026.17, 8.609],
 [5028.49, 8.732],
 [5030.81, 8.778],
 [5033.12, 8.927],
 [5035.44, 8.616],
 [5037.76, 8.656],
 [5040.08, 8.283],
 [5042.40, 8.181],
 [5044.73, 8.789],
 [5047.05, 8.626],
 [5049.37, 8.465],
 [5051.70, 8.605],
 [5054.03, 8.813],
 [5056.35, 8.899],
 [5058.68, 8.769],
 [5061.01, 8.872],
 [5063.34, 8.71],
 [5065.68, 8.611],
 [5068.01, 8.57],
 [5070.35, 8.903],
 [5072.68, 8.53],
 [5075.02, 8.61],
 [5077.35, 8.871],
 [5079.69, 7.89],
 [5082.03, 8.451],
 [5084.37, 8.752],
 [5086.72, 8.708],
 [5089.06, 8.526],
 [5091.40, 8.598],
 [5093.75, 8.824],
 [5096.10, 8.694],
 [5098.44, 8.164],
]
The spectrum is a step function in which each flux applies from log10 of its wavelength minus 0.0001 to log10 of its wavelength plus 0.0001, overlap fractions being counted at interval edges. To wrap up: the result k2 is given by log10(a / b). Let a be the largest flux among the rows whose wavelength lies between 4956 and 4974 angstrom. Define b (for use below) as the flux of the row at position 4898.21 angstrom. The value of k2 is -0.017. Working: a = 9.054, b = 9.418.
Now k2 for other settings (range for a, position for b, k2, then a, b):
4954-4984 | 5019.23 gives 0.040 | 9.136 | 8.331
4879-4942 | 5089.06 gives 0.043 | 9.418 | 8.526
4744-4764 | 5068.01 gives 0.049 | 9.589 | 8.57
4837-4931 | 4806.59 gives 0.022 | 9.418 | 8.954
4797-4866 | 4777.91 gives 0.003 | 9.373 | 9.316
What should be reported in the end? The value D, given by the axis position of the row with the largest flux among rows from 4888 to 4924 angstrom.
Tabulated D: 4898.21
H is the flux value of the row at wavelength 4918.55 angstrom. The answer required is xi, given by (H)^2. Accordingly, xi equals 73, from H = 8.54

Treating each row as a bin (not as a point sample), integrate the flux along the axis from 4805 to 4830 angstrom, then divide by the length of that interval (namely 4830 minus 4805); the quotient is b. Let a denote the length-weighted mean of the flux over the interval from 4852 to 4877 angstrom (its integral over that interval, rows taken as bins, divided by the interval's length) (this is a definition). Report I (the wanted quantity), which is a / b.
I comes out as 0.87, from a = 7.86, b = 9.1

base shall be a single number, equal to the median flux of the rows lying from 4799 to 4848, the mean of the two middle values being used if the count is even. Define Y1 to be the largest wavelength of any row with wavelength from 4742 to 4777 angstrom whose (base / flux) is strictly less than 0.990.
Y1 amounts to 4775.71 angstrom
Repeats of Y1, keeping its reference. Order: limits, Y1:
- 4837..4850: 4846.60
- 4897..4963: 4954.93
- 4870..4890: 4882.45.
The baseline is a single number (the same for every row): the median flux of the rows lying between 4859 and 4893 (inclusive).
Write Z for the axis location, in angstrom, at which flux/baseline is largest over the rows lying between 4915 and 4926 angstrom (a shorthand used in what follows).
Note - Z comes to 4916.29 angstrom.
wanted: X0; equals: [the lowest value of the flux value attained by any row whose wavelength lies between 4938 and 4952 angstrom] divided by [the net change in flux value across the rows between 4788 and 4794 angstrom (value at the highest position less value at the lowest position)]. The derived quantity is -58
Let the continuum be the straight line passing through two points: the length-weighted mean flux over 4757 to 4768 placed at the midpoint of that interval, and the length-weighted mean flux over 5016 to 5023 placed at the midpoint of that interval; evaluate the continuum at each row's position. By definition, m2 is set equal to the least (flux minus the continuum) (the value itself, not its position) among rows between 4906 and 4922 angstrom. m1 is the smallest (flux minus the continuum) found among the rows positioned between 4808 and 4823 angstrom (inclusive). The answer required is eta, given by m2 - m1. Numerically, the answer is -0.5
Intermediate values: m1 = 0.11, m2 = -0.4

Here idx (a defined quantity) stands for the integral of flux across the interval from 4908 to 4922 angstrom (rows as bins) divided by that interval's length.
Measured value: 8.72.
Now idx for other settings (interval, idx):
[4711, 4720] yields 9.18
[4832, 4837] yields 8.92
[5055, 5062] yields 8.85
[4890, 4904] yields 8.99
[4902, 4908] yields 8.83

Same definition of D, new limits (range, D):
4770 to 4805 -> 4775.71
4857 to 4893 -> 4880.20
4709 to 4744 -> 4742.83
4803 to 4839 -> 4808.81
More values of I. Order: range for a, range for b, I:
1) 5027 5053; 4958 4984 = 0.98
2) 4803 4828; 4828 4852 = 1.02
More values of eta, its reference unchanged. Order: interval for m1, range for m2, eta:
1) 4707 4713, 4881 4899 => -0.2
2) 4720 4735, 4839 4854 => 0.1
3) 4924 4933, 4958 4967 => -0.1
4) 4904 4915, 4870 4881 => -0.4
